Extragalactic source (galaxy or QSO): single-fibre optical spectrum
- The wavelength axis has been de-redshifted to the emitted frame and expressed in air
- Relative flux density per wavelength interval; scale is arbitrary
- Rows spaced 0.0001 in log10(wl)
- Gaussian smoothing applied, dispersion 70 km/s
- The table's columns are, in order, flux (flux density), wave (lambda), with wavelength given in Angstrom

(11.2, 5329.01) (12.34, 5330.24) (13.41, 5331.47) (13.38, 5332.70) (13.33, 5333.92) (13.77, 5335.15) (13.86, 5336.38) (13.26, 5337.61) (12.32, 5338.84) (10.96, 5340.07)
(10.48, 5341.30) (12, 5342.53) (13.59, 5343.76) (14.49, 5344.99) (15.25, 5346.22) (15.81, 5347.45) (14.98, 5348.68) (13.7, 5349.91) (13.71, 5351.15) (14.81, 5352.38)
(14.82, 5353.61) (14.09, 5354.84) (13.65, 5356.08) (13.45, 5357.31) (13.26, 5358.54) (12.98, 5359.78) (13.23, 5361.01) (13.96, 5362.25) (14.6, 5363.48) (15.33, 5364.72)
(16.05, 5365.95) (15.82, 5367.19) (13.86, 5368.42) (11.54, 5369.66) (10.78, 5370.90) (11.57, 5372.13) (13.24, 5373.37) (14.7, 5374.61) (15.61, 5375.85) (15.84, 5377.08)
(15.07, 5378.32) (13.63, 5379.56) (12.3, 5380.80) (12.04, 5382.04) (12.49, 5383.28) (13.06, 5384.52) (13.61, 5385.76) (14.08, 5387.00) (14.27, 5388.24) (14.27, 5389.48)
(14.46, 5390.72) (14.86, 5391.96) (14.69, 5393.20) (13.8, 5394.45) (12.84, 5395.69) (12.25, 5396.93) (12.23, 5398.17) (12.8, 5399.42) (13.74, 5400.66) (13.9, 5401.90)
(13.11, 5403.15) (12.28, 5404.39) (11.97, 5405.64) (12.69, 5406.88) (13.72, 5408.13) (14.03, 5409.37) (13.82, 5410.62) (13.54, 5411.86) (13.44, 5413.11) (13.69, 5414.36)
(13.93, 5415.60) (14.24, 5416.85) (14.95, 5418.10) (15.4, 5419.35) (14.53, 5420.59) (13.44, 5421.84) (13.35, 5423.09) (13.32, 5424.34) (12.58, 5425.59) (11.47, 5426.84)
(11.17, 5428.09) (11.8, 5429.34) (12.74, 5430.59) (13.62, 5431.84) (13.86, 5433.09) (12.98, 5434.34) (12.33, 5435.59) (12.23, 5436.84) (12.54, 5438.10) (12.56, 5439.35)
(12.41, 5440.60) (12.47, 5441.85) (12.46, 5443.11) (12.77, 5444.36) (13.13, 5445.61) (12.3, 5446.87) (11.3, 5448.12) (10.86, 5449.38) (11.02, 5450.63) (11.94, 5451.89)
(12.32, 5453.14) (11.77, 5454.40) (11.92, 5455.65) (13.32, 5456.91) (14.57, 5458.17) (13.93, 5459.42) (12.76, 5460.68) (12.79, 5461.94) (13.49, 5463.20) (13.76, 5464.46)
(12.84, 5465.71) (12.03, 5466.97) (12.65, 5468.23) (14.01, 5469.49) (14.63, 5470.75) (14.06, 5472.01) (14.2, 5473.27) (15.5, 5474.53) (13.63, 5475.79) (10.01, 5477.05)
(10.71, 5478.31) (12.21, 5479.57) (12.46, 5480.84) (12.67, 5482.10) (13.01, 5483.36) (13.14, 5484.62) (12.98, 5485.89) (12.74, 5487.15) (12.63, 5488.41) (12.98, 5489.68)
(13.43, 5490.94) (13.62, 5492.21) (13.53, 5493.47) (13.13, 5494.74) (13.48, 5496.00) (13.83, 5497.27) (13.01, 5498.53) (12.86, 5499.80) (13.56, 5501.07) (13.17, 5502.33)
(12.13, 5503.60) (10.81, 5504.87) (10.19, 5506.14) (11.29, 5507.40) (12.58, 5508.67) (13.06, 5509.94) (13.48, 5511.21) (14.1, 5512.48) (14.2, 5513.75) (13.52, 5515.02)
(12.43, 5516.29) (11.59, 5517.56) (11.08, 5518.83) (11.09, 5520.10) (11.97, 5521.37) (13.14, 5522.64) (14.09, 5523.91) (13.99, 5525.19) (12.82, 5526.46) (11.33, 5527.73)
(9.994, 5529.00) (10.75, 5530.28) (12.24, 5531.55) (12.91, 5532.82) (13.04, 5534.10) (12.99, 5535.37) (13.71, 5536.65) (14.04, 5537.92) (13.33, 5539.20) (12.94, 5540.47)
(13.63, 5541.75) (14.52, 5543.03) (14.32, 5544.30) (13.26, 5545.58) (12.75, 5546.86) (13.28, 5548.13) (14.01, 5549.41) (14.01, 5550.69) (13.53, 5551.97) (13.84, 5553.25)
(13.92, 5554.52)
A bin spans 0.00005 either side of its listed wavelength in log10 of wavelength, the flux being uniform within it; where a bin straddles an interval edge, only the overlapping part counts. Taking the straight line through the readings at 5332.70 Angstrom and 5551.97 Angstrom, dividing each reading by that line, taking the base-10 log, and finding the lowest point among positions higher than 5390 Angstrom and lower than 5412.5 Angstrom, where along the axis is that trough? 5405.64 Angstrom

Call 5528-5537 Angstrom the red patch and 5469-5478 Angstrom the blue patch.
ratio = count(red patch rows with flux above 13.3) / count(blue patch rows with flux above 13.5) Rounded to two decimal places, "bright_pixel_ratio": 0.17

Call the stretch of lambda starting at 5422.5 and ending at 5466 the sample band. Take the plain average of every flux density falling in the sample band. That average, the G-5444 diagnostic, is 12.6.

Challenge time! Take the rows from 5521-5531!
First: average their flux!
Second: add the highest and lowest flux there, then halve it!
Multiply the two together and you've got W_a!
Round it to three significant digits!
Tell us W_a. 148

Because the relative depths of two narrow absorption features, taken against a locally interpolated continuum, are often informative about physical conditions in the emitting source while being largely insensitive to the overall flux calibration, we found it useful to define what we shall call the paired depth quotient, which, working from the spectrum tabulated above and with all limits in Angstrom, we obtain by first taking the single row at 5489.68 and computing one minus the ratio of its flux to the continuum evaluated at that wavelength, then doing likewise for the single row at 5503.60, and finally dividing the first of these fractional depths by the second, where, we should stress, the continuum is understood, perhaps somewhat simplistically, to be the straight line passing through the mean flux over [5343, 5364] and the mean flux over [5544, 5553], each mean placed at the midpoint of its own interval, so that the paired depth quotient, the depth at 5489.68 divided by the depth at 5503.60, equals 0.5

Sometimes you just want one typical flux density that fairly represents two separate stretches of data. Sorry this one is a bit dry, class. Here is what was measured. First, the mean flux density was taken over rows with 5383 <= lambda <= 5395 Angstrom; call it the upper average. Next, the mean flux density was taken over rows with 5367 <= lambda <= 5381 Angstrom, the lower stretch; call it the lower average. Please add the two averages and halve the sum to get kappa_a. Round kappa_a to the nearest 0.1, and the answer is 13.8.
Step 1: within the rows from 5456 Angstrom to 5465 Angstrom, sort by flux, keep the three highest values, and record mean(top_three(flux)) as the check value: 14.1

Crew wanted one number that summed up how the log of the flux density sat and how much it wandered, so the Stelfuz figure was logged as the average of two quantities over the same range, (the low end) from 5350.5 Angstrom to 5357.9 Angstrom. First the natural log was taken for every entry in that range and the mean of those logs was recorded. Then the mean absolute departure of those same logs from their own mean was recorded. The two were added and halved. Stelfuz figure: 1.34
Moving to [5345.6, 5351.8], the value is 1.37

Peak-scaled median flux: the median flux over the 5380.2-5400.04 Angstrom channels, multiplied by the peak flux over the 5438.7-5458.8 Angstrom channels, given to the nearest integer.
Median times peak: 194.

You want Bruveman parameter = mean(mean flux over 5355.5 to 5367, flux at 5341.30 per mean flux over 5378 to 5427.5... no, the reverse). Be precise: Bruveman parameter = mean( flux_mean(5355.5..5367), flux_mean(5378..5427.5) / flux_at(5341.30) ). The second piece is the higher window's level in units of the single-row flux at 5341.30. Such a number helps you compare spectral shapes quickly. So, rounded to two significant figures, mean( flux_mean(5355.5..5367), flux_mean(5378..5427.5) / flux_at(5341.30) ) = 7.7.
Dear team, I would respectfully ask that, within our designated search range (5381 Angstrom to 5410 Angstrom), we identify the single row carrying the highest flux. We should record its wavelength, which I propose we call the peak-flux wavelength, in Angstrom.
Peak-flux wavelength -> 5391.96 Angstrom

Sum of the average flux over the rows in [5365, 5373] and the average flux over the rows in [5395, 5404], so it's 26.3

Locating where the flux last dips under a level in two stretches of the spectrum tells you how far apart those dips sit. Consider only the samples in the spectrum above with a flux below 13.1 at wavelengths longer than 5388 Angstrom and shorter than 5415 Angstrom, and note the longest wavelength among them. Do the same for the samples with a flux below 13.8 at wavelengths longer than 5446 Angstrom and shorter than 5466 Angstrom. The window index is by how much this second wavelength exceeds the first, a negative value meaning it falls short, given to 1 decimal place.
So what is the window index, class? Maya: 58.8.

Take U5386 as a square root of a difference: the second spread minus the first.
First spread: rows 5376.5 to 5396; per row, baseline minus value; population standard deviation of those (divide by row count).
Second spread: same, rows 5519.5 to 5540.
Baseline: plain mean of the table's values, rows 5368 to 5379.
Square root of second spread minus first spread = 0.41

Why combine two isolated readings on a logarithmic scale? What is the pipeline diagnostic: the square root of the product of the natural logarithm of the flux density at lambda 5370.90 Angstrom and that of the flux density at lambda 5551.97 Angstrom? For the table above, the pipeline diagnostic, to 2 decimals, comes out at 2.49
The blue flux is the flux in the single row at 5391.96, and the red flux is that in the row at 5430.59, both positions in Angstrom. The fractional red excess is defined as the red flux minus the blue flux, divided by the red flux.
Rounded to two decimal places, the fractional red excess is -0.17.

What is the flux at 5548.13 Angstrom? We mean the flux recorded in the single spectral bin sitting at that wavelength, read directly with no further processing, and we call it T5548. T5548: 13.28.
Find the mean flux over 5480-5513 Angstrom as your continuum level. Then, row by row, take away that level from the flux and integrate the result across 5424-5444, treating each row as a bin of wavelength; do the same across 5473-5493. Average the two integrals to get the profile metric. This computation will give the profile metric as -2.8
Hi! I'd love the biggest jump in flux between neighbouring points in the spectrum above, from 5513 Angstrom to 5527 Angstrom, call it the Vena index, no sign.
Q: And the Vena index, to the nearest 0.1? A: 1.2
